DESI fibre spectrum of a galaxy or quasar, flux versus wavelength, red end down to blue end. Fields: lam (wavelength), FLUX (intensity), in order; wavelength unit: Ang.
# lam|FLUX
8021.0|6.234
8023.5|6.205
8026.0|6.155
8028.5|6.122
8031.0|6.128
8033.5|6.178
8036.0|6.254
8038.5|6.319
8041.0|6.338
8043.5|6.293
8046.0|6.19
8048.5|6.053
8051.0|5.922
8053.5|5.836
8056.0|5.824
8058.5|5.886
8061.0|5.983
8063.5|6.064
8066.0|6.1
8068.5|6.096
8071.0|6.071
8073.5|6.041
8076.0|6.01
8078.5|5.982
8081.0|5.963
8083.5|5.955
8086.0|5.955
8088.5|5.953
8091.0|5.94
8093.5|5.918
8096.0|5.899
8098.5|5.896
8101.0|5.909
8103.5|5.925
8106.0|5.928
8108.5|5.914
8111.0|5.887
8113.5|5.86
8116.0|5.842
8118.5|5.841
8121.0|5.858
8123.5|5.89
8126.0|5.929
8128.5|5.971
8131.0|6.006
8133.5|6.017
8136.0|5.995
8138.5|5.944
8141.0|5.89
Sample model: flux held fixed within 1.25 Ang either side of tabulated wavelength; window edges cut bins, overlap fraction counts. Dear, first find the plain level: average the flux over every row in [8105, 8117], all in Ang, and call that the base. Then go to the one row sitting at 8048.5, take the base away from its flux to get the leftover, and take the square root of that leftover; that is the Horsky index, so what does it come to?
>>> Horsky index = 0.41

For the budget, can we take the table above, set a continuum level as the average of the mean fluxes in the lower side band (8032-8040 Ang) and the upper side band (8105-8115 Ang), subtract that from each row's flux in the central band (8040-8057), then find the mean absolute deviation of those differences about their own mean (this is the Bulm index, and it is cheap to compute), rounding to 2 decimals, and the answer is 0.18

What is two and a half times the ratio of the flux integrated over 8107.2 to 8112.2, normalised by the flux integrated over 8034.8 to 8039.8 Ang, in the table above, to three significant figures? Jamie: 2.35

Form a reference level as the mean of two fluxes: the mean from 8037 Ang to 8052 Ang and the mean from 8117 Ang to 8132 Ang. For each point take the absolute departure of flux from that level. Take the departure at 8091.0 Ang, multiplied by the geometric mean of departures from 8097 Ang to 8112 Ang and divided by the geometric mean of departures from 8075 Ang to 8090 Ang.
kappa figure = 0.20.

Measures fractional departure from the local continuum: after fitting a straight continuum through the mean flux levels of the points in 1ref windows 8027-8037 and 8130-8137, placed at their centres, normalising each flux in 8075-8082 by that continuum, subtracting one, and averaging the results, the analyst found -0.018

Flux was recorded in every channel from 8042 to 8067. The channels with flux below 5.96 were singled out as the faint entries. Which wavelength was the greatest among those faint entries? 8058.5 Ang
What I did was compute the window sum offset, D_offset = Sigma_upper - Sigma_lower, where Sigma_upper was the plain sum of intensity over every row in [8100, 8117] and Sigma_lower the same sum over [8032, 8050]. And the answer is -2.4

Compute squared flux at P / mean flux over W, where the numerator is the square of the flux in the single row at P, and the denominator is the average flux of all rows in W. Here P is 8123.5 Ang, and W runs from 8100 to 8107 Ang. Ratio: 5.9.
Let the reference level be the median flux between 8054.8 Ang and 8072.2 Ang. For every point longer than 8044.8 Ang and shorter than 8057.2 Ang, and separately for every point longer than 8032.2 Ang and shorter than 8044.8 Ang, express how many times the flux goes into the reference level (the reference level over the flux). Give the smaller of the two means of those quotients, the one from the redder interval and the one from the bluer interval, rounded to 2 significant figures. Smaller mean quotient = 0.97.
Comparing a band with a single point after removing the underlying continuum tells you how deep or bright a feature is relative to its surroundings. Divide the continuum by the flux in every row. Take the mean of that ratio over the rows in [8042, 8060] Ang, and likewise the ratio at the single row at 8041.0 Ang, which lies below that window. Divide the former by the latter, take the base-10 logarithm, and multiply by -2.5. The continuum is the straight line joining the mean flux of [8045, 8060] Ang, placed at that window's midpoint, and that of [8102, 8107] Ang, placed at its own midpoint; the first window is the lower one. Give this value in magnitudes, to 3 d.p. -0.059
